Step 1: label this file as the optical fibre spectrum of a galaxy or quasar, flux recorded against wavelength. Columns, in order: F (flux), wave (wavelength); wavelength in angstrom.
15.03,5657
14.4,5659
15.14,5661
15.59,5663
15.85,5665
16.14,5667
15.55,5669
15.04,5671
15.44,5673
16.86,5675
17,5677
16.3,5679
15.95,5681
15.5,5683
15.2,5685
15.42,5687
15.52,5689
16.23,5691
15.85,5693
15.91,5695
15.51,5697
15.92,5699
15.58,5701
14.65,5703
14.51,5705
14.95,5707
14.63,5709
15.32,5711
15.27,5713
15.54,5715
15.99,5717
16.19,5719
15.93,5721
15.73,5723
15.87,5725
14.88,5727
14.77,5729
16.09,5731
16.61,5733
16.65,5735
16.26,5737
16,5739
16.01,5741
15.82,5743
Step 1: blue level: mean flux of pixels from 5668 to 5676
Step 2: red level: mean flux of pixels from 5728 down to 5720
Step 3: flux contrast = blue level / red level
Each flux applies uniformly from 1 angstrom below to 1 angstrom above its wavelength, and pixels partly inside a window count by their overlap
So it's 1.01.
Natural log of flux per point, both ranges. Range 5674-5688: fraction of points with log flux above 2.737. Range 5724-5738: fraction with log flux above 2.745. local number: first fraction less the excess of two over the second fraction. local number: -0.57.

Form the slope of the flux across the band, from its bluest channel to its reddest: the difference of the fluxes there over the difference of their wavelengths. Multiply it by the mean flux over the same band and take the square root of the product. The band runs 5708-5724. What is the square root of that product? 1.1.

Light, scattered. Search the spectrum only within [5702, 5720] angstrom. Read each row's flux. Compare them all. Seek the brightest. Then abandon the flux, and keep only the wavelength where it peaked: 5719 angstrom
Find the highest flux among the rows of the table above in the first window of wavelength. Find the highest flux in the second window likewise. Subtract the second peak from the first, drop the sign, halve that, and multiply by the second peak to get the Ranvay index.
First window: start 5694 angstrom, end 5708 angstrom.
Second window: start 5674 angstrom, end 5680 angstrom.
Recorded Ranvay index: 9.2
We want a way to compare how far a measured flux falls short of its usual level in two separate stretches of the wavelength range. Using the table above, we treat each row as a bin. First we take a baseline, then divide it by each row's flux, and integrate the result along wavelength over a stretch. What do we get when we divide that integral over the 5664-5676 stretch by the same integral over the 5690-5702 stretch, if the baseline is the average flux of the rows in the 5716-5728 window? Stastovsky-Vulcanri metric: 1.00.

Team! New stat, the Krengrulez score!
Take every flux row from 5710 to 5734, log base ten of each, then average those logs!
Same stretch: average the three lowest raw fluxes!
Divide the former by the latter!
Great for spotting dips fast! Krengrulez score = 0.0798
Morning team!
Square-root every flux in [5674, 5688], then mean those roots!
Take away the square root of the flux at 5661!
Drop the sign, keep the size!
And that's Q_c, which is 0.11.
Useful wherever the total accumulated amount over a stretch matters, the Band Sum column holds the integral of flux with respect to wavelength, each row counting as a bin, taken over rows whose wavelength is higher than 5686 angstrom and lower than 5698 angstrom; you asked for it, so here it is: 189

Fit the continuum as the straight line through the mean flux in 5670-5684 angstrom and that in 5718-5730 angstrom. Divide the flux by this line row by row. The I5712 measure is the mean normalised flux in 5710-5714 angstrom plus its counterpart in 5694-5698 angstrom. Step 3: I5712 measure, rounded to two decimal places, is 1.97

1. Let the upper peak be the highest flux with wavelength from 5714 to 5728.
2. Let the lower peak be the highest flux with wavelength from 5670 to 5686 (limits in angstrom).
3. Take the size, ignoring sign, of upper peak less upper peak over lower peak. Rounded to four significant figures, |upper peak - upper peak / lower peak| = 15.24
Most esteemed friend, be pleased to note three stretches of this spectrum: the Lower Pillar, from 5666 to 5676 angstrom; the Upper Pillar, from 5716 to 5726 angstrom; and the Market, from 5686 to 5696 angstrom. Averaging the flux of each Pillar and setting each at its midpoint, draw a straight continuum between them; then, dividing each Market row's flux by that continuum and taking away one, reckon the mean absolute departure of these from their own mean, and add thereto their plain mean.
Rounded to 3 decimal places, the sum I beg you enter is 0.011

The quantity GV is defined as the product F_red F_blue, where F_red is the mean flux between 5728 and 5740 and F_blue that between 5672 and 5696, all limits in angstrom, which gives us 256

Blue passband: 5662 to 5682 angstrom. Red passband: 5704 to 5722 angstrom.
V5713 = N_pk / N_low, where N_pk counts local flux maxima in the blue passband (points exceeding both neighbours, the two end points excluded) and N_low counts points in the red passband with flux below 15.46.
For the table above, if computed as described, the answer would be 0.40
